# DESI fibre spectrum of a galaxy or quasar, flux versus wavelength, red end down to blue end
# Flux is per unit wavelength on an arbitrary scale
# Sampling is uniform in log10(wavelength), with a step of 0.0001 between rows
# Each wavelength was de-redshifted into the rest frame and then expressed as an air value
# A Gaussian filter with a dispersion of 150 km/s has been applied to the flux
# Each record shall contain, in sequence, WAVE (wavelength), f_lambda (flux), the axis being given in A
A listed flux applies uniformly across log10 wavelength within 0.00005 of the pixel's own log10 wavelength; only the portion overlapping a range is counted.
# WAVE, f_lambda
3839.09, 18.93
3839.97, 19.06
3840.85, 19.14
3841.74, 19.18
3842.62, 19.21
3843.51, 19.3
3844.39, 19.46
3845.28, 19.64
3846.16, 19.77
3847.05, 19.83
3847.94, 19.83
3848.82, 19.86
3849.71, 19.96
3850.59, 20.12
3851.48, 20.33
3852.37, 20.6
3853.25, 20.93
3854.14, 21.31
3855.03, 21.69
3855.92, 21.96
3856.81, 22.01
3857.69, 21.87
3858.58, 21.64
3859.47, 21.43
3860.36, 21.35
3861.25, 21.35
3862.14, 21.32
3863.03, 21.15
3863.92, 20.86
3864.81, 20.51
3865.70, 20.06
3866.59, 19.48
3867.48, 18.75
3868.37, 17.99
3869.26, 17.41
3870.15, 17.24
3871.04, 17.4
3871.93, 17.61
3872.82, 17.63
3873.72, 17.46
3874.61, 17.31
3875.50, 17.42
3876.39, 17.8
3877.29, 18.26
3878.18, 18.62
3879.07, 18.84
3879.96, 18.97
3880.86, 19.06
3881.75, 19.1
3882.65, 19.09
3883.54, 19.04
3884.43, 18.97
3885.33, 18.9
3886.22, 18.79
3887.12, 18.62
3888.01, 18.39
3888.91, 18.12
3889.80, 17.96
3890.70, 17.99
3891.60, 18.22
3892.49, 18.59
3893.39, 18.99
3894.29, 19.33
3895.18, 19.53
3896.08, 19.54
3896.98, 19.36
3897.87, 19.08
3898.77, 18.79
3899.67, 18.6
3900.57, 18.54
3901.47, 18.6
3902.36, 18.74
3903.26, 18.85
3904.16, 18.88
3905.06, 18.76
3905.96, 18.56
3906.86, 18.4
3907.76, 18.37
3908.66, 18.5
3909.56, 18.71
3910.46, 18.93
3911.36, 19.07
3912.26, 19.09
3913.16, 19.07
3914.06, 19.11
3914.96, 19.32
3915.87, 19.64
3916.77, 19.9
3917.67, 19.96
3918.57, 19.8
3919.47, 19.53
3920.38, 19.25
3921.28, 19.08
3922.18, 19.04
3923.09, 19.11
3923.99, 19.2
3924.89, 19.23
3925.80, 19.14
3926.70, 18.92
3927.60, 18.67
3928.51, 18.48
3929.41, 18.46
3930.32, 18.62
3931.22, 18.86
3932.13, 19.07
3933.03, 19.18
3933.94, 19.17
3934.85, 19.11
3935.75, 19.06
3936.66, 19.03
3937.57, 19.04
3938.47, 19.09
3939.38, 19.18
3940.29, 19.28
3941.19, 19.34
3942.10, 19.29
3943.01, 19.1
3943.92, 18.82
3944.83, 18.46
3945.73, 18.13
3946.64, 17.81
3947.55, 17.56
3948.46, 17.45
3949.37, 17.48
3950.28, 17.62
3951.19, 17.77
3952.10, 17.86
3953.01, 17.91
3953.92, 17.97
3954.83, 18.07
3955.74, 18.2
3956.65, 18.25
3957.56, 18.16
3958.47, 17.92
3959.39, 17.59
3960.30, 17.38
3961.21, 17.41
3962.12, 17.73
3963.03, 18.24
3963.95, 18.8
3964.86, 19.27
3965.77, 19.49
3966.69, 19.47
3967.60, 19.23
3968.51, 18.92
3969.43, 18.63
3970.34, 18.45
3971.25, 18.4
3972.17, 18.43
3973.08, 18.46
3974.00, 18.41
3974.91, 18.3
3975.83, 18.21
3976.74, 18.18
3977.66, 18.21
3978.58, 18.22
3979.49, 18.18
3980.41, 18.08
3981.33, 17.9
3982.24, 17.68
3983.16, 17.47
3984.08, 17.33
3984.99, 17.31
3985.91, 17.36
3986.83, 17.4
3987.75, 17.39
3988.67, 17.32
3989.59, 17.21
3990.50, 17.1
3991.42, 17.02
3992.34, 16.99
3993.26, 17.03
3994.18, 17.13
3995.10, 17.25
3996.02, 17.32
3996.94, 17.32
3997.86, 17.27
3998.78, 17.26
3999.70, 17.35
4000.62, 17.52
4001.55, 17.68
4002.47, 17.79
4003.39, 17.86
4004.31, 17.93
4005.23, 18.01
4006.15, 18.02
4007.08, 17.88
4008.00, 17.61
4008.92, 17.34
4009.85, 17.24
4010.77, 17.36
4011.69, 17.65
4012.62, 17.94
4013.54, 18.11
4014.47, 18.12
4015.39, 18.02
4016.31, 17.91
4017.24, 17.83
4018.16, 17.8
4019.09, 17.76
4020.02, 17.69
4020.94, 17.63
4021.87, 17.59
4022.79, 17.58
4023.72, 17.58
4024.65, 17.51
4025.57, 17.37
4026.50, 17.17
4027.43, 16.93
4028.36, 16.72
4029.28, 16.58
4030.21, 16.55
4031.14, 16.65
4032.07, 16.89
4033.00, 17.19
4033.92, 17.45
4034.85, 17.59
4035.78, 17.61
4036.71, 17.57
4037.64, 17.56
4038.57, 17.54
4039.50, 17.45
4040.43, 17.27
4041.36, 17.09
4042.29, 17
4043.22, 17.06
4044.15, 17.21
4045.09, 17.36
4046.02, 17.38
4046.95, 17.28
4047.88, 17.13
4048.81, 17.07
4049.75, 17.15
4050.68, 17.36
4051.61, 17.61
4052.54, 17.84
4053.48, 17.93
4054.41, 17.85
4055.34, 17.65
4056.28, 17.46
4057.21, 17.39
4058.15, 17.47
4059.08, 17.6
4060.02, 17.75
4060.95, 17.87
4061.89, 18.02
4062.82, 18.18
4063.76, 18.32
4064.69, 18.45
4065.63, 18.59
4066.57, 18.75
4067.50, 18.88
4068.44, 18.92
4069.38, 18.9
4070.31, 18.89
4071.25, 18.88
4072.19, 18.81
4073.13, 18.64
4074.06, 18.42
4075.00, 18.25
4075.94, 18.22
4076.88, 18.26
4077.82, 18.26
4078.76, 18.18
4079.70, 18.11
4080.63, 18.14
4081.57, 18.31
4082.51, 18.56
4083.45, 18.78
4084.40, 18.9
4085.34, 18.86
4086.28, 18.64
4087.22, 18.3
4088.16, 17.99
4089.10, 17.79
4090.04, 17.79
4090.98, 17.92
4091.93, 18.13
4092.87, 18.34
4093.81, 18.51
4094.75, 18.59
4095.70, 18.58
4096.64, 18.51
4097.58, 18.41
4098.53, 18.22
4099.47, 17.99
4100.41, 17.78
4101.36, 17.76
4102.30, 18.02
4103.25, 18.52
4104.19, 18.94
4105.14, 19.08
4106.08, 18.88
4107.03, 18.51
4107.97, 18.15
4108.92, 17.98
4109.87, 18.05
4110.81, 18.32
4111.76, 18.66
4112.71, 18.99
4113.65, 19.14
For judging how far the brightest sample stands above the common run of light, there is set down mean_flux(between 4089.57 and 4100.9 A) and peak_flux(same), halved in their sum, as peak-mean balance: 18.4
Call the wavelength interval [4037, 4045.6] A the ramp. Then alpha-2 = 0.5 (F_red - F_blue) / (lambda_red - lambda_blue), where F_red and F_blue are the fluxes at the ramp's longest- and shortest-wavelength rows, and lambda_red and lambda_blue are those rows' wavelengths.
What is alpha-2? -0.013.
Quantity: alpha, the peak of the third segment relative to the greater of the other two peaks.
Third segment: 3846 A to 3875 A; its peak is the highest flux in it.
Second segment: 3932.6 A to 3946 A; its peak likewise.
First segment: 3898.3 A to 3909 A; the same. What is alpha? 1.14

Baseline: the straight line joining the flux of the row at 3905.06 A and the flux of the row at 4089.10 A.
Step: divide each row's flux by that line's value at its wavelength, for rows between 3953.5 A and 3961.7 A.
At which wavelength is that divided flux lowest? 3960.30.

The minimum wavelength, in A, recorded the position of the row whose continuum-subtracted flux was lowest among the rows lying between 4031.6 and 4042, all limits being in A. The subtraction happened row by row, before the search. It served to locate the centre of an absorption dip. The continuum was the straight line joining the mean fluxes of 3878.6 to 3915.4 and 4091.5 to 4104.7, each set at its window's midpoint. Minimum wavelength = 4032.07 A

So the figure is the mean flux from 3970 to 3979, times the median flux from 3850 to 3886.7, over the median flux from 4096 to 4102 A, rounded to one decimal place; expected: 19.3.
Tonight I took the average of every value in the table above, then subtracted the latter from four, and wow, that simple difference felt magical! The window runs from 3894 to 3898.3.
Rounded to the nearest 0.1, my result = -15.4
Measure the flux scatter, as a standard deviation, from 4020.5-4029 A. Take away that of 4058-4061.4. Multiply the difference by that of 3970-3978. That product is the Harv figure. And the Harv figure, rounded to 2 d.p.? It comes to 0.02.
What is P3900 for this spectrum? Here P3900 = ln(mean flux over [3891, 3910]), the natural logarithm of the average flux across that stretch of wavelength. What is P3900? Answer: 2.93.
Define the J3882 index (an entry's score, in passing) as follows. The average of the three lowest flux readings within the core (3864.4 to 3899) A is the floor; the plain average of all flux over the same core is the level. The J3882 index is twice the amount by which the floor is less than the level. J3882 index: 2.5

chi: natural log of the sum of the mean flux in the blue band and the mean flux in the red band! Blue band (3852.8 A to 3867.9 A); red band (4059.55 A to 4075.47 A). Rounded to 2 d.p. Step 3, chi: 3.68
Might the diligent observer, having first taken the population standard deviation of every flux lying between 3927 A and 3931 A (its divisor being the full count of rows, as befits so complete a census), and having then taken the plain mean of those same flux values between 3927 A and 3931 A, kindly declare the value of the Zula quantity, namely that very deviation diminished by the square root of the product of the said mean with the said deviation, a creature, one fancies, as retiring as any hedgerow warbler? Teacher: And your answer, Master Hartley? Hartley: -1.2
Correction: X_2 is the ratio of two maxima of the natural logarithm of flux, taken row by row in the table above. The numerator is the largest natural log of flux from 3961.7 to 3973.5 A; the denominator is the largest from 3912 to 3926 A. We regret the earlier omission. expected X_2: 0.99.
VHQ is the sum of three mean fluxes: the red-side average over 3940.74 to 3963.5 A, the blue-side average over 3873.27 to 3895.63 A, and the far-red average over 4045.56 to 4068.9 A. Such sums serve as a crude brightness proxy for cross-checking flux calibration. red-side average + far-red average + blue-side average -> 54.4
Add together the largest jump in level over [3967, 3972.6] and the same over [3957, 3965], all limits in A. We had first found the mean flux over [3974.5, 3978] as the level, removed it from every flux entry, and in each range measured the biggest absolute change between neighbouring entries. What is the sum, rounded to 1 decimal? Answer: 0.9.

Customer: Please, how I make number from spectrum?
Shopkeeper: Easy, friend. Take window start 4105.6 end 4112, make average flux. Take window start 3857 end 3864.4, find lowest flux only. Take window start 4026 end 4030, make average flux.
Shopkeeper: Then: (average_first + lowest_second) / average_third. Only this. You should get 2.33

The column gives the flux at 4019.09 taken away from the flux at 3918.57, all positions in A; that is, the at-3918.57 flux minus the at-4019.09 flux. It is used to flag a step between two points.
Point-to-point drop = 2.0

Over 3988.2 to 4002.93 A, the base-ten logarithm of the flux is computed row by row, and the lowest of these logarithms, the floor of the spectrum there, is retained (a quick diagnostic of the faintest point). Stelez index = 1.230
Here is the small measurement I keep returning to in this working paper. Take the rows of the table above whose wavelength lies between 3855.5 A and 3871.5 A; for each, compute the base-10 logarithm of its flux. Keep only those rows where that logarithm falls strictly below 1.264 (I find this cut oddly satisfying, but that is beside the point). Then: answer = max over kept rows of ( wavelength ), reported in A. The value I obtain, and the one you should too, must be 3871.04 A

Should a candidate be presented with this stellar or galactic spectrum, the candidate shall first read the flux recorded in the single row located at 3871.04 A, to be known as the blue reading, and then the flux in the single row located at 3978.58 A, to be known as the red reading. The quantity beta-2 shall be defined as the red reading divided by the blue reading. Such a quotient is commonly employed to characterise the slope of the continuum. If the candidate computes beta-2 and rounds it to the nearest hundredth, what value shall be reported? 1.05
